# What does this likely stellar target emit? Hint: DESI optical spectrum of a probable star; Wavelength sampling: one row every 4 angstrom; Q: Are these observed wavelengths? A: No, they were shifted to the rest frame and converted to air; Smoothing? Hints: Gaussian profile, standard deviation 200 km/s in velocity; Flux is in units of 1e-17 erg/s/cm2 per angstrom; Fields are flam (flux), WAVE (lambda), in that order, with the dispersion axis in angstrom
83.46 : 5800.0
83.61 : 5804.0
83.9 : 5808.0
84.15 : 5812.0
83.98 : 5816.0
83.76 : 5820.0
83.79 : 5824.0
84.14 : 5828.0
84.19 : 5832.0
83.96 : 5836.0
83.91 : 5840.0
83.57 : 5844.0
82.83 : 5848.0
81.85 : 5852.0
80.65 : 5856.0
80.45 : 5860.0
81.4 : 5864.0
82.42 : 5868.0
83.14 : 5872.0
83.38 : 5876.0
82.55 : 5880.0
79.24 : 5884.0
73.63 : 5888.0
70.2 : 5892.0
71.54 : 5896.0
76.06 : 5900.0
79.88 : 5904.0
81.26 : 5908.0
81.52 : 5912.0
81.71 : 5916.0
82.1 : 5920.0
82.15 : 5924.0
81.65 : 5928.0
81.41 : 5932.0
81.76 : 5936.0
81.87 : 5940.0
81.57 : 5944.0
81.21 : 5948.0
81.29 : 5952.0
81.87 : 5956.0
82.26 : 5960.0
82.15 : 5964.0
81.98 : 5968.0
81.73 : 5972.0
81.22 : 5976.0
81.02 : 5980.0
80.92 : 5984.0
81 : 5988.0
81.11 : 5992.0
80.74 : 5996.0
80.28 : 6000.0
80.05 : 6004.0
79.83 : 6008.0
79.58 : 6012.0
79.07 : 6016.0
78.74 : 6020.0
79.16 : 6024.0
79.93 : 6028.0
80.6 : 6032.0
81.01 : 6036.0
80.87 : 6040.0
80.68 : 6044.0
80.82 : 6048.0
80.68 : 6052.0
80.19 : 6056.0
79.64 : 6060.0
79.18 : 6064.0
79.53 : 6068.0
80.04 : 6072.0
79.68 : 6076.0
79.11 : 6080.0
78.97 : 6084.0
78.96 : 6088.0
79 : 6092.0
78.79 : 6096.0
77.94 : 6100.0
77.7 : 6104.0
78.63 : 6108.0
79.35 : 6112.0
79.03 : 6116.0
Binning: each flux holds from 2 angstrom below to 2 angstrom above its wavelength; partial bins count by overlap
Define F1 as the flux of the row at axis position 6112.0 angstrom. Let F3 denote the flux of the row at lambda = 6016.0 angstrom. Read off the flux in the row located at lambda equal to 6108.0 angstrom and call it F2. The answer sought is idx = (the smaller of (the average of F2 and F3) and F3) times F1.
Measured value 6257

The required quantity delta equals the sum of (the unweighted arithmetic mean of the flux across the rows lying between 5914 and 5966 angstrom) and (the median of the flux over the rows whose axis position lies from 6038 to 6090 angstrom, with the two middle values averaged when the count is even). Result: 161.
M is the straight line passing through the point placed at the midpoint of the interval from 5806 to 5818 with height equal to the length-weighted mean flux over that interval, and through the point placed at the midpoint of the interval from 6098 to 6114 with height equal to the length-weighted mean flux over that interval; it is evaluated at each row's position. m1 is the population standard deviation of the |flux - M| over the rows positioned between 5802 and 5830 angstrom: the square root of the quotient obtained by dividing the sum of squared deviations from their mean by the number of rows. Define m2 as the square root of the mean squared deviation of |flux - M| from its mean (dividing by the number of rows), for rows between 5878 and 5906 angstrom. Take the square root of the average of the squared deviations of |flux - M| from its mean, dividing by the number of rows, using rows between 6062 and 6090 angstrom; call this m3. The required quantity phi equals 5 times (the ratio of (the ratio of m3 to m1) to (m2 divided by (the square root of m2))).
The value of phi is 4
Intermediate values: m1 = 0.19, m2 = 4.2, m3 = 0.32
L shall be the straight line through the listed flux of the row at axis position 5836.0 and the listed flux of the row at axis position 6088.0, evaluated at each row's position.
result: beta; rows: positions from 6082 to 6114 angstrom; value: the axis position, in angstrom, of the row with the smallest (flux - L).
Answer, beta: 6104.0 angstrom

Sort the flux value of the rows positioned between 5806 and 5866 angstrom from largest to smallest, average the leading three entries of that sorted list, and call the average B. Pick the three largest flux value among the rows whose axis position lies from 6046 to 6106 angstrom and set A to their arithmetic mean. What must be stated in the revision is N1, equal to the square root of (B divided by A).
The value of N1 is 1.02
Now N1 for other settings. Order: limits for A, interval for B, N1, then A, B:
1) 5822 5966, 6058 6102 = 0.97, 84.1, 79.8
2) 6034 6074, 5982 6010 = 1.00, 80.9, 81.0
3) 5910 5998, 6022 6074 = 0.99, 82.2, 80.9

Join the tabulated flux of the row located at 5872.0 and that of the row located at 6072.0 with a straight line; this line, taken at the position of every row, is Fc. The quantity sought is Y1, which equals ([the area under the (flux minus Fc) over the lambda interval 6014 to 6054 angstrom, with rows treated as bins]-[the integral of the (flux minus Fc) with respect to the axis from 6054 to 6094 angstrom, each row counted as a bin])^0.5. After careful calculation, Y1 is 2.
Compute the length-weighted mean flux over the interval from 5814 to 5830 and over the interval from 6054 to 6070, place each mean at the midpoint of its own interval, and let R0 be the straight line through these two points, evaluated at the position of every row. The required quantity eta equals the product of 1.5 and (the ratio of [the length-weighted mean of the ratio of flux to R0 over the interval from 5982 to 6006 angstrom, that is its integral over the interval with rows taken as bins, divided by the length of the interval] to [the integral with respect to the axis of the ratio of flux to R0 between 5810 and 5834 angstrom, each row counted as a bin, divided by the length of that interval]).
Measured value 1.495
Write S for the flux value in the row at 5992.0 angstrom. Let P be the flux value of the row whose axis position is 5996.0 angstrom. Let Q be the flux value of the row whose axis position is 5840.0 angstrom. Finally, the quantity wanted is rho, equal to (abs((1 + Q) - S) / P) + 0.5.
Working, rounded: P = 80.74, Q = 83.91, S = 81.11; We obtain 0.55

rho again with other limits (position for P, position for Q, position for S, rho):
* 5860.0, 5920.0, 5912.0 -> 0.52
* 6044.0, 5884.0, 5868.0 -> 0.53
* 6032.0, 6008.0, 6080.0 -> 0.52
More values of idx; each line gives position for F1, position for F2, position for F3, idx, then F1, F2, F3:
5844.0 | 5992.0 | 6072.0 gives 6689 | 83.57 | 81.11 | 80.04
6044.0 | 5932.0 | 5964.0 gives 6598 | 80.68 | 81.41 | 82.15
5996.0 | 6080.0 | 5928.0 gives 6490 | 80.74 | 79.11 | 81.65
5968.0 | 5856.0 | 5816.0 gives 6748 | 81.98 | 80.65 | 83.98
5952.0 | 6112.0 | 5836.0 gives 6638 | 81.29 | 79.35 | 83.96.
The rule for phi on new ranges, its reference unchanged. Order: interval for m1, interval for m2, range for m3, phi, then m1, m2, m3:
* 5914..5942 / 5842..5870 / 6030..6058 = 13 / 0.08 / 0.9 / 0.20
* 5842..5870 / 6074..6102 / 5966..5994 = 3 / 0.92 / 0.2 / 0.27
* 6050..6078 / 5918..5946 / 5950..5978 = 15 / 0.39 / 0.1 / 0.35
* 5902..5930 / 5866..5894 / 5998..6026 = 1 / 0.74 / 4.6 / 0.38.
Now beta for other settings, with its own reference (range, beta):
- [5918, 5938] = 5932.0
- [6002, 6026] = 6020.0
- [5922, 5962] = 5932.0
